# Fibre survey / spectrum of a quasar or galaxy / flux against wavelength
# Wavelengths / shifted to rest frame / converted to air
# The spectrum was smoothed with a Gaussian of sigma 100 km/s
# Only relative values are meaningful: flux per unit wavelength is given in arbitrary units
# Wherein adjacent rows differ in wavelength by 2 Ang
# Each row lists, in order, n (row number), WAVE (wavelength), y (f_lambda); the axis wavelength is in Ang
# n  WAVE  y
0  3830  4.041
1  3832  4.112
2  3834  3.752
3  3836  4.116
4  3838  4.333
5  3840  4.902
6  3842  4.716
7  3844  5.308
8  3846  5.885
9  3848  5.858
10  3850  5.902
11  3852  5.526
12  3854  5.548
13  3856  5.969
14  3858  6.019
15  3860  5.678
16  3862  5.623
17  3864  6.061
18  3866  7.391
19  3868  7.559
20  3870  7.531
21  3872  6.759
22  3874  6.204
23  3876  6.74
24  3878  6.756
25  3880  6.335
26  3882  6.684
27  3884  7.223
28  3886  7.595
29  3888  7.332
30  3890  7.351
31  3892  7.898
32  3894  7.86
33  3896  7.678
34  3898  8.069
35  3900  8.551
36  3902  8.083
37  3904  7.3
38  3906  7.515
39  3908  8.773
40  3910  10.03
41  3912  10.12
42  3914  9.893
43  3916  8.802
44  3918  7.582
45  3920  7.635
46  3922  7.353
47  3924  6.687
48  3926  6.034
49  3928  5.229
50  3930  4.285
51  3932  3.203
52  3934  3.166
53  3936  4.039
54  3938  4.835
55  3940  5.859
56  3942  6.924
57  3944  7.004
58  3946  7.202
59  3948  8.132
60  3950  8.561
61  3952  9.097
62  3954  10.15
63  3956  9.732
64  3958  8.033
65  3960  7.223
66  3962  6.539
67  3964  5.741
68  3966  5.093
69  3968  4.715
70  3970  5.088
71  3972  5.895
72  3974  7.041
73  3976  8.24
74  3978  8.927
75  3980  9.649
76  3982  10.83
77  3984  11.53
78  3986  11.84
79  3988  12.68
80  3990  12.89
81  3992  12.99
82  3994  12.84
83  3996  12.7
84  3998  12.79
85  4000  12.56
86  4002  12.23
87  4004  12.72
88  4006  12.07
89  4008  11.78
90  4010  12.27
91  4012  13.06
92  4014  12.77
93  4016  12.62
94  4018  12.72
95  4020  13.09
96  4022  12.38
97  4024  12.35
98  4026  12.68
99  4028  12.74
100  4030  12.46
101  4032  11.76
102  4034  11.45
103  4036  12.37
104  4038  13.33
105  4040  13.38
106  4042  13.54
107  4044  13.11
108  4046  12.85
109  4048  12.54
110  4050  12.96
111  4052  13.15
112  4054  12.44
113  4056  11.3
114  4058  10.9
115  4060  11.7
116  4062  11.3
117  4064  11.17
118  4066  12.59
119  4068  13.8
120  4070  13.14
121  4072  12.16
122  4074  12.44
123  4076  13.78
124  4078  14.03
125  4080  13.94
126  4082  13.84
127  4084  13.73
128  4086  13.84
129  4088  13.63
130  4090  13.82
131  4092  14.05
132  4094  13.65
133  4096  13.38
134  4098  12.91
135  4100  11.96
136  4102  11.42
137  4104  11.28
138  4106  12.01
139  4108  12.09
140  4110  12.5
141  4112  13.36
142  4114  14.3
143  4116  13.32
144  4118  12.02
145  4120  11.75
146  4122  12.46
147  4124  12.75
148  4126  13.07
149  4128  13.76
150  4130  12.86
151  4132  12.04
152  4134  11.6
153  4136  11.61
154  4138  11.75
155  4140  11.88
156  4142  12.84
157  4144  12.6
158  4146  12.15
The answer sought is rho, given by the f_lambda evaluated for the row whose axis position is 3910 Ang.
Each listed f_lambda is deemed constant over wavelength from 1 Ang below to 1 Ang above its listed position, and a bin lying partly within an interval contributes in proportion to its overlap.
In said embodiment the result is 10.03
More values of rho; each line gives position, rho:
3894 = 7.86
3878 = 6.756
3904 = 7.3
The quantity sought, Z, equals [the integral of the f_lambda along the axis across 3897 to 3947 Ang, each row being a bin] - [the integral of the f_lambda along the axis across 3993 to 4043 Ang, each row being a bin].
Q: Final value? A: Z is -281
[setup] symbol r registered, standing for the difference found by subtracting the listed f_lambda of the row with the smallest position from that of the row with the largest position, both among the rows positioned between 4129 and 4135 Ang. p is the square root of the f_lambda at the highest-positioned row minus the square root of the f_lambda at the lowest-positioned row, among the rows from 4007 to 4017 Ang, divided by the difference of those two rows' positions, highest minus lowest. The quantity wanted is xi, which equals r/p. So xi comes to -84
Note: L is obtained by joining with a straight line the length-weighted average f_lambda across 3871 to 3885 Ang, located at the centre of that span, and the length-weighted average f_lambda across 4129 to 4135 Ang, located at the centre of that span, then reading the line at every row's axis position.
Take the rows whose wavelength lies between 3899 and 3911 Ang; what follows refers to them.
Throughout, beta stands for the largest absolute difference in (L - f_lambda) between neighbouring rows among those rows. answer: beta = 1.2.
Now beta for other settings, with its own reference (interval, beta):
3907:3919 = 1.3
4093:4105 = 1.0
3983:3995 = 0.8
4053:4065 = 1.2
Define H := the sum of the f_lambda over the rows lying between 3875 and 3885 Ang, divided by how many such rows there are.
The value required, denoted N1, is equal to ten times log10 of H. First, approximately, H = 7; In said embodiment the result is 8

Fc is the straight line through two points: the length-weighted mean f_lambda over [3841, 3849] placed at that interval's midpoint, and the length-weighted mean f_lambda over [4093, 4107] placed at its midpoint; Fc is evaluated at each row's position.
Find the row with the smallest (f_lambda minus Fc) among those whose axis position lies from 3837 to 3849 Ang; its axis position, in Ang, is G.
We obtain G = 3838 Ang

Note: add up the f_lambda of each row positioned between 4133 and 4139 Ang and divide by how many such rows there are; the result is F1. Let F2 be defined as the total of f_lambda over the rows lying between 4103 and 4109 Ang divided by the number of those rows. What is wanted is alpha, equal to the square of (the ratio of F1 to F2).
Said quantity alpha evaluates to 0.98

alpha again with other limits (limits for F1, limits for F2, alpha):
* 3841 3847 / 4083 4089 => 0.15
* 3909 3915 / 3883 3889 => 1.84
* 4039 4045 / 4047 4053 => 1.07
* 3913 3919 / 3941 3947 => 1.55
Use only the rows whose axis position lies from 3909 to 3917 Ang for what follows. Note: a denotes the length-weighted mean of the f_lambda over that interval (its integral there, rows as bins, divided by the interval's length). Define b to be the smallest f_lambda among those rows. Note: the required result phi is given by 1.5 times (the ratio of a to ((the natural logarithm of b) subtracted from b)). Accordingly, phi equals 2.20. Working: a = 10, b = 8.802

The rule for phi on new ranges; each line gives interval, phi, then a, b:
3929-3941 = 3.15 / 4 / 3.166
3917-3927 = 2.50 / 7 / 6.034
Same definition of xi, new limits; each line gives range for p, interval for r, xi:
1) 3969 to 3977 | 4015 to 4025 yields -3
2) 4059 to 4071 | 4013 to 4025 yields -21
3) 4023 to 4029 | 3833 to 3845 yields 113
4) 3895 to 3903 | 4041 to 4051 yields -48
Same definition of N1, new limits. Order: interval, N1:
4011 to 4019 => 11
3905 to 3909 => 9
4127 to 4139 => 11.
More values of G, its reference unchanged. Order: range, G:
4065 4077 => 4072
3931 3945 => 3934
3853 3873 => 3862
